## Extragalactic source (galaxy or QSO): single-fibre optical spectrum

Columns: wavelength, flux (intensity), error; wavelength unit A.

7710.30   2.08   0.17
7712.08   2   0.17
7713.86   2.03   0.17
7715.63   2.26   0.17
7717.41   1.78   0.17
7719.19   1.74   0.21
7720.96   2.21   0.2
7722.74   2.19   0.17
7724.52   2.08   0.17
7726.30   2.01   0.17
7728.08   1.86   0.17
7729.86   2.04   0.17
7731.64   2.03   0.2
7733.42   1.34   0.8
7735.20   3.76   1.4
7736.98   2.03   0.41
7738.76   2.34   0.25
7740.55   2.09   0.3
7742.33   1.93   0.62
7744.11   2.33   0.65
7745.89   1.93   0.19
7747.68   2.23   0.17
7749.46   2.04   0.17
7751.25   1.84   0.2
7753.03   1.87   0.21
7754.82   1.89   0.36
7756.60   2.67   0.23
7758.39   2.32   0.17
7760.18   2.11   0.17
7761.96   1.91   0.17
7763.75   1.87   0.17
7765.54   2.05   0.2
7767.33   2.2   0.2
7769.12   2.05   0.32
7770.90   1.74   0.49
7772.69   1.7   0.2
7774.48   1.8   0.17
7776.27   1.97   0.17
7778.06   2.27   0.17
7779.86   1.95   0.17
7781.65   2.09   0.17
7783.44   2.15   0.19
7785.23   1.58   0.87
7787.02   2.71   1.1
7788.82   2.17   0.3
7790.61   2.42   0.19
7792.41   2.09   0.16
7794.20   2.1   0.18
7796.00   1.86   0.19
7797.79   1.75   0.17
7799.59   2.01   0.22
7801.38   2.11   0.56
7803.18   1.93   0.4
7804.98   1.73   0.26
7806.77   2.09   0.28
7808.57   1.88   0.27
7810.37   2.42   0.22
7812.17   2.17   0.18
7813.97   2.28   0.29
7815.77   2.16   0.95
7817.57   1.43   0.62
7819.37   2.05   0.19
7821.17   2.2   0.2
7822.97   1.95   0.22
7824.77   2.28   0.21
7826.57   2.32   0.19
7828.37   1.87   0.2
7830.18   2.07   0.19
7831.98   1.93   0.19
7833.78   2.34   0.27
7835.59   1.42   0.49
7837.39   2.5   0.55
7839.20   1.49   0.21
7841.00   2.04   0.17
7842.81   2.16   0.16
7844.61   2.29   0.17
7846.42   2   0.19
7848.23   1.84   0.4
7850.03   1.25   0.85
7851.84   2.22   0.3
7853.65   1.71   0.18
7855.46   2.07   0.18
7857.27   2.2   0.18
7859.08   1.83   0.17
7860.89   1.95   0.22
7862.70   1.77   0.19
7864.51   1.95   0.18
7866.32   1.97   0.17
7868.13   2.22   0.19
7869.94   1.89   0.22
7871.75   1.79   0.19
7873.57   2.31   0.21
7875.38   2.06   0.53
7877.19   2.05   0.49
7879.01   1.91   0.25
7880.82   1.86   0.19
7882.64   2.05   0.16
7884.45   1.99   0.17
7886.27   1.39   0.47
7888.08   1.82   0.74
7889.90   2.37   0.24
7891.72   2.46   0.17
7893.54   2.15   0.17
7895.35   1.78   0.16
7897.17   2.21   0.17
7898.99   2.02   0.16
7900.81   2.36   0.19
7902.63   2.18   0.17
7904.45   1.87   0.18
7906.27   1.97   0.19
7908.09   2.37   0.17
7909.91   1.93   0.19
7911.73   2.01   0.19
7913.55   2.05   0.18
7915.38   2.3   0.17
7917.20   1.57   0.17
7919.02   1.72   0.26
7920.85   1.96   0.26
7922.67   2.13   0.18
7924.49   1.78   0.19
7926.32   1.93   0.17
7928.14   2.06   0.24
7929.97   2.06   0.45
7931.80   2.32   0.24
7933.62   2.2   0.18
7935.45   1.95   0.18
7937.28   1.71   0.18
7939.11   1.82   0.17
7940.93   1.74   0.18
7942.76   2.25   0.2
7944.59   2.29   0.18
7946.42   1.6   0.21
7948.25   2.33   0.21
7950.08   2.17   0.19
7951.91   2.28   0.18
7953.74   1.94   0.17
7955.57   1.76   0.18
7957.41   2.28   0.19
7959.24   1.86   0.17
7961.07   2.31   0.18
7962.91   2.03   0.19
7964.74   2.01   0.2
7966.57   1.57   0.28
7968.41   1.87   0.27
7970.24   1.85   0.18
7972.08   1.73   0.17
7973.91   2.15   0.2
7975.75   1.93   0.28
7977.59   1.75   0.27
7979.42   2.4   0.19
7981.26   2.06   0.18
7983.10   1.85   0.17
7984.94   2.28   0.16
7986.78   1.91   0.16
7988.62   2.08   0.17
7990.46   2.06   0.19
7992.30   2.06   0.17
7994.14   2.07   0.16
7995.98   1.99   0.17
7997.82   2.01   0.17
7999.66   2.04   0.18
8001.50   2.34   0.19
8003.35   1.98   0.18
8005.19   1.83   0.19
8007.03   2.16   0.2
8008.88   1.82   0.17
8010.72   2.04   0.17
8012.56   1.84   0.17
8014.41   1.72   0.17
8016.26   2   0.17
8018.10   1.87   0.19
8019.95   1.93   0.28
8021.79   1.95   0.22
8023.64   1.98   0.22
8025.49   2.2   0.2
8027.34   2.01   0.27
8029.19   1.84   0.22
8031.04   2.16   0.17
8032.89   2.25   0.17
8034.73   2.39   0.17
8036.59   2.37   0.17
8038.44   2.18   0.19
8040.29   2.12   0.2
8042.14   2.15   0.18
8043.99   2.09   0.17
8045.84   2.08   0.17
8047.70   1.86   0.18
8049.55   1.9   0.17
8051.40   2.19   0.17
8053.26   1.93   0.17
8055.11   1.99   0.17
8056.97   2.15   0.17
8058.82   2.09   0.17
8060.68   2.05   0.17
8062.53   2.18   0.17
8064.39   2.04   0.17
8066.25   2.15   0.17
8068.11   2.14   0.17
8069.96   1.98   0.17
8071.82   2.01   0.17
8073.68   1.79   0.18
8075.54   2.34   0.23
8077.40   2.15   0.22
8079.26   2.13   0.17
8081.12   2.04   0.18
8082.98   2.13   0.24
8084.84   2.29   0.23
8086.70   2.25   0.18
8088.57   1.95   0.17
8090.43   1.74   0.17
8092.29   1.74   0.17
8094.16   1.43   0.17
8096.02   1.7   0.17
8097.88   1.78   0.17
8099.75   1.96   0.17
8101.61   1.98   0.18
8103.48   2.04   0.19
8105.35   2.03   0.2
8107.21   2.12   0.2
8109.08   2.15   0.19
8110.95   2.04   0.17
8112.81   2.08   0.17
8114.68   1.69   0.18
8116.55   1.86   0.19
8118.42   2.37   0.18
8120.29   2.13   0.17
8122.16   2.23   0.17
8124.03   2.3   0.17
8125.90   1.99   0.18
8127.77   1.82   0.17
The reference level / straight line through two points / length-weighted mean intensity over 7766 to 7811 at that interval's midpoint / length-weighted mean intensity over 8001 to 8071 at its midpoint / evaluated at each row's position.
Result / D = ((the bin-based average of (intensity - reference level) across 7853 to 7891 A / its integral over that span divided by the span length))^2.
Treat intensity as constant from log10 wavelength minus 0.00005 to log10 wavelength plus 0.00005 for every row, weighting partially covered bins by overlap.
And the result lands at 0.0051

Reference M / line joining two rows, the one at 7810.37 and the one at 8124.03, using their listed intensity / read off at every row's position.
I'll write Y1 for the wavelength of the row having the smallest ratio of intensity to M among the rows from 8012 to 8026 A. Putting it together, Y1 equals 8014.41 A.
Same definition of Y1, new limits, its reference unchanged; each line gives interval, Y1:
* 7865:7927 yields 7886.27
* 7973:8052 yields 8014.41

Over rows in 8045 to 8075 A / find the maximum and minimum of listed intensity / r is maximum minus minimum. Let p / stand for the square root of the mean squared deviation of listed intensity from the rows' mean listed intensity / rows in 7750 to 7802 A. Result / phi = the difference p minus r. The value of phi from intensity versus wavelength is -0.1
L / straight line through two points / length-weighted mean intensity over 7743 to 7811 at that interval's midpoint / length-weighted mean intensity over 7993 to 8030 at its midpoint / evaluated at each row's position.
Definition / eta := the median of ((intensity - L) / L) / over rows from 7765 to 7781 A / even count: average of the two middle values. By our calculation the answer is -0.04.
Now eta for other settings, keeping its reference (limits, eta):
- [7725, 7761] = -0.01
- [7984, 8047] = 0.03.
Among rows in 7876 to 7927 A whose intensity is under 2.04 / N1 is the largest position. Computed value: 7926.32 A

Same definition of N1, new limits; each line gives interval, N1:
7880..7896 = 7895.35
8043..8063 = 8055.11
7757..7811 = 7808.57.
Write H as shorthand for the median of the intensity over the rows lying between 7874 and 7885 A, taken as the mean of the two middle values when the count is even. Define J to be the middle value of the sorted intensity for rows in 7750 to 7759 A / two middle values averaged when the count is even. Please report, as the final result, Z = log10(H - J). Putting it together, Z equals -0.89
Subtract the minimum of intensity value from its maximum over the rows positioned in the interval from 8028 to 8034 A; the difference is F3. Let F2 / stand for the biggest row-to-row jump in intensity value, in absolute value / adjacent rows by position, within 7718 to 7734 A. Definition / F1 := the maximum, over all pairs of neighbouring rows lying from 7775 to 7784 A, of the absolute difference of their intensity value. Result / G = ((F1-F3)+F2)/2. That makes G 0.30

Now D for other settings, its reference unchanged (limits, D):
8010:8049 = 0.0000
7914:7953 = 0.0011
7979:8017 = 0.0007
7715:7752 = 0.0055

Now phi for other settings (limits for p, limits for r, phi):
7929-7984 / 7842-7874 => -0.8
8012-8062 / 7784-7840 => -1.1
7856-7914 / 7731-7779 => -2.2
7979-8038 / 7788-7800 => -0.5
